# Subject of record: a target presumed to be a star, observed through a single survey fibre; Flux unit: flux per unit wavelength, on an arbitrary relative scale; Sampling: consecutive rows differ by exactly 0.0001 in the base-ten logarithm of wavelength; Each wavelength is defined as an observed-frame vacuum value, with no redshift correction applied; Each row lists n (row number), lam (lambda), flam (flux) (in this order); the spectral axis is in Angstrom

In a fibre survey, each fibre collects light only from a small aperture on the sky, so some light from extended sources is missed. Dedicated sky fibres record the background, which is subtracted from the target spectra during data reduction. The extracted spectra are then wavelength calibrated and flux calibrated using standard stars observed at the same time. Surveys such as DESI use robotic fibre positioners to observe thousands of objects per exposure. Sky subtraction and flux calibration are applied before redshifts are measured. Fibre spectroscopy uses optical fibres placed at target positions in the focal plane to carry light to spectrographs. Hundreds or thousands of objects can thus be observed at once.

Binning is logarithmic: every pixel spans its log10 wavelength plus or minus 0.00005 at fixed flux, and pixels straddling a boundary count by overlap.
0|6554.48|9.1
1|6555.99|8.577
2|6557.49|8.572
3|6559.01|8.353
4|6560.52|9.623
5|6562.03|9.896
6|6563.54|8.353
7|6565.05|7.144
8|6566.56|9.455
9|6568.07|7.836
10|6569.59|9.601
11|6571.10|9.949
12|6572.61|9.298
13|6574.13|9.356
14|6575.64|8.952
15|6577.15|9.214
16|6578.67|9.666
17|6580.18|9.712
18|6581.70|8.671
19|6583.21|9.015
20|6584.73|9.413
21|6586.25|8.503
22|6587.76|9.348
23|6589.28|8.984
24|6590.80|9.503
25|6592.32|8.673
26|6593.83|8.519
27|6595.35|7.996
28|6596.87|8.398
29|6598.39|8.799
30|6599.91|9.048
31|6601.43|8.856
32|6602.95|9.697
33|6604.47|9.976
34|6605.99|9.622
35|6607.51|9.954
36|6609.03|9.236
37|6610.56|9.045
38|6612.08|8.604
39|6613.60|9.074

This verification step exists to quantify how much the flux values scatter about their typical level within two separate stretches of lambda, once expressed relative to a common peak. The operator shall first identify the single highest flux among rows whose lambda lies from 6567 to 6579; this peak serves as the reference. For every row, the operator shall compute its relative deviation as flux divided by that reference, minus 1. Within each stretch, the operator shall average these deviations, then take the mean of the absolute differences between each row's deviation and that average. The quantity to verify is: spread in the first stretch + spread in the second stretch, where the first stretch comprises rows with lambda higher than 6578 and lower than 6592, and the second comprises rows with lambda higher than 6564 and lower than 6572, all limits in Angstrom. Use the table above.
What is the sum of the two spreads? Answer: 0.142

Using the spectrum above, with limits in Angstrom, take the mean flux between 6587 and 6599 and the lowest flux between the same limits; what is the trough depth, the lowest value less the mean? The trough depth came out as -0.78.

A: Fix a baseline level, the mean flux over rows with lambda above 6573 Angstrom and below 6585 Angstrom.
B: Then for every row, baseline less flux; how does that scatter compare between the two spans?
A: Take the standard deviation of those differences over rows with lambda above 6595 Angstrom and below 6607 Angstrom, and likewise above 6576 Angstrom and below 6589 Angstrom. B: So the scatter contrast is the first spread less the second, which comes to 0.2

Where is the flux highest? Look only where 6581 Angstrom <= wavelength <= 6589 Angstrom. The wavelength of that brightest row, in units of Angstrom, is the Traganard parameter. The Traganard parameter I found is 6584.73 Angstrom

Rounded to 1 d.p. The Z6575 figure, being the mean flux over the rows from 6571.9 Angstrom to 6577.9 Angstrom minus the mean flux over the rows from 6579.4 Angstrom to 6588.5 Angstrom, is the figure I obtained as 0.1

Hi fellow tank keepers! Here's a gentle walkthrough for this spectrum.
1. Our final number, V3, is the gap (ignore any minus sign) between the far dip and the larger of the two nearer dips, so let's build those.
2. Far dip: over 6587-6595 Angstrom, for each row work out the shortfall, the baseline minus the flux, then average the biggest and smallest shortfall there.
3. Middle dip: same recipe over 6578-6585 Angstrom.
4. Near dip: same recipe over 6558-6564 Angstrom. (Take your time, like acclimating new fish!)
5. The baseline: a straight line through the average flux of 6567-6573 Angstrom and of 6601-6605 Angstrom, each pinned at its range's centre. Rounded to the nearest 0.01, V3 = 0.30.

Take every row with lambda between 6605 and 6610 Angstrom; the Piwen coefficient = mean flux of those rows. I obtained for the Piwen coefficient 9.6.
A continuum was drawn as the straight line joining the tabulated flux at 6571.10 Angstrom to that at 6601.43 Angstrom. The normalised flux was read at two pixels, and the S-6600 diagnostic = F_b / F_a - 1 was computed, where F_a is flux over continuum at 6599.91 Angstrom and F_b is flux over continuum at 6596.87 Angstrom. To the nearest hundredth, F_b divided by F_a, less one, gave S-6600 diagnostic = -0.08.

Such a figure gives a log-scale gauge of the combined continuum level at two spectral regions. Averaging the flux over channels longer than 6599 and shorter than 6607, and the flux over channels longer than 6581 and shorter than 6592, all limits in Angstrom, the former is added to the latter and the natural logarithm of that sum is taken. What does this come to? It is 2.92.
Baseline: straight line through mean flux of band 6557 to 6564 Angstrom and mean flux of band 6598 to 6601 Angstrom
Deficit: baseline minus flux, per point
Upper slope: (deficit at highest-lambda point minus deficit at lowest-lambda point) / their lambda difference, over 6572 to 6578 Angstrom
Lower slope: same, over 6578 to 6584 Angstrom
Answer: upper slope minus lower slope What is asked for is -0.12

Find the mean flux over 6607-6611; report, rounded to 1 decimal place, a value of 9.4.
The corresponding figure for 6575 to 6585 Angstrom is 9.2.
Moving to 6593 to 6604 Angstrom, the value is 8.8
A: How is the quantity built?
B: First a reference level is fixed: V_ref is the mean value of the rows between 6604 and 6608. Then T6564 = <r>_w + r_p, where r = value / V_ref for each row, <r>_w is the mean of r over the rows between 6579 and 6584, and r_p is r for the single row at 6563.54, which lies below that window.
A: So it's 1.78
